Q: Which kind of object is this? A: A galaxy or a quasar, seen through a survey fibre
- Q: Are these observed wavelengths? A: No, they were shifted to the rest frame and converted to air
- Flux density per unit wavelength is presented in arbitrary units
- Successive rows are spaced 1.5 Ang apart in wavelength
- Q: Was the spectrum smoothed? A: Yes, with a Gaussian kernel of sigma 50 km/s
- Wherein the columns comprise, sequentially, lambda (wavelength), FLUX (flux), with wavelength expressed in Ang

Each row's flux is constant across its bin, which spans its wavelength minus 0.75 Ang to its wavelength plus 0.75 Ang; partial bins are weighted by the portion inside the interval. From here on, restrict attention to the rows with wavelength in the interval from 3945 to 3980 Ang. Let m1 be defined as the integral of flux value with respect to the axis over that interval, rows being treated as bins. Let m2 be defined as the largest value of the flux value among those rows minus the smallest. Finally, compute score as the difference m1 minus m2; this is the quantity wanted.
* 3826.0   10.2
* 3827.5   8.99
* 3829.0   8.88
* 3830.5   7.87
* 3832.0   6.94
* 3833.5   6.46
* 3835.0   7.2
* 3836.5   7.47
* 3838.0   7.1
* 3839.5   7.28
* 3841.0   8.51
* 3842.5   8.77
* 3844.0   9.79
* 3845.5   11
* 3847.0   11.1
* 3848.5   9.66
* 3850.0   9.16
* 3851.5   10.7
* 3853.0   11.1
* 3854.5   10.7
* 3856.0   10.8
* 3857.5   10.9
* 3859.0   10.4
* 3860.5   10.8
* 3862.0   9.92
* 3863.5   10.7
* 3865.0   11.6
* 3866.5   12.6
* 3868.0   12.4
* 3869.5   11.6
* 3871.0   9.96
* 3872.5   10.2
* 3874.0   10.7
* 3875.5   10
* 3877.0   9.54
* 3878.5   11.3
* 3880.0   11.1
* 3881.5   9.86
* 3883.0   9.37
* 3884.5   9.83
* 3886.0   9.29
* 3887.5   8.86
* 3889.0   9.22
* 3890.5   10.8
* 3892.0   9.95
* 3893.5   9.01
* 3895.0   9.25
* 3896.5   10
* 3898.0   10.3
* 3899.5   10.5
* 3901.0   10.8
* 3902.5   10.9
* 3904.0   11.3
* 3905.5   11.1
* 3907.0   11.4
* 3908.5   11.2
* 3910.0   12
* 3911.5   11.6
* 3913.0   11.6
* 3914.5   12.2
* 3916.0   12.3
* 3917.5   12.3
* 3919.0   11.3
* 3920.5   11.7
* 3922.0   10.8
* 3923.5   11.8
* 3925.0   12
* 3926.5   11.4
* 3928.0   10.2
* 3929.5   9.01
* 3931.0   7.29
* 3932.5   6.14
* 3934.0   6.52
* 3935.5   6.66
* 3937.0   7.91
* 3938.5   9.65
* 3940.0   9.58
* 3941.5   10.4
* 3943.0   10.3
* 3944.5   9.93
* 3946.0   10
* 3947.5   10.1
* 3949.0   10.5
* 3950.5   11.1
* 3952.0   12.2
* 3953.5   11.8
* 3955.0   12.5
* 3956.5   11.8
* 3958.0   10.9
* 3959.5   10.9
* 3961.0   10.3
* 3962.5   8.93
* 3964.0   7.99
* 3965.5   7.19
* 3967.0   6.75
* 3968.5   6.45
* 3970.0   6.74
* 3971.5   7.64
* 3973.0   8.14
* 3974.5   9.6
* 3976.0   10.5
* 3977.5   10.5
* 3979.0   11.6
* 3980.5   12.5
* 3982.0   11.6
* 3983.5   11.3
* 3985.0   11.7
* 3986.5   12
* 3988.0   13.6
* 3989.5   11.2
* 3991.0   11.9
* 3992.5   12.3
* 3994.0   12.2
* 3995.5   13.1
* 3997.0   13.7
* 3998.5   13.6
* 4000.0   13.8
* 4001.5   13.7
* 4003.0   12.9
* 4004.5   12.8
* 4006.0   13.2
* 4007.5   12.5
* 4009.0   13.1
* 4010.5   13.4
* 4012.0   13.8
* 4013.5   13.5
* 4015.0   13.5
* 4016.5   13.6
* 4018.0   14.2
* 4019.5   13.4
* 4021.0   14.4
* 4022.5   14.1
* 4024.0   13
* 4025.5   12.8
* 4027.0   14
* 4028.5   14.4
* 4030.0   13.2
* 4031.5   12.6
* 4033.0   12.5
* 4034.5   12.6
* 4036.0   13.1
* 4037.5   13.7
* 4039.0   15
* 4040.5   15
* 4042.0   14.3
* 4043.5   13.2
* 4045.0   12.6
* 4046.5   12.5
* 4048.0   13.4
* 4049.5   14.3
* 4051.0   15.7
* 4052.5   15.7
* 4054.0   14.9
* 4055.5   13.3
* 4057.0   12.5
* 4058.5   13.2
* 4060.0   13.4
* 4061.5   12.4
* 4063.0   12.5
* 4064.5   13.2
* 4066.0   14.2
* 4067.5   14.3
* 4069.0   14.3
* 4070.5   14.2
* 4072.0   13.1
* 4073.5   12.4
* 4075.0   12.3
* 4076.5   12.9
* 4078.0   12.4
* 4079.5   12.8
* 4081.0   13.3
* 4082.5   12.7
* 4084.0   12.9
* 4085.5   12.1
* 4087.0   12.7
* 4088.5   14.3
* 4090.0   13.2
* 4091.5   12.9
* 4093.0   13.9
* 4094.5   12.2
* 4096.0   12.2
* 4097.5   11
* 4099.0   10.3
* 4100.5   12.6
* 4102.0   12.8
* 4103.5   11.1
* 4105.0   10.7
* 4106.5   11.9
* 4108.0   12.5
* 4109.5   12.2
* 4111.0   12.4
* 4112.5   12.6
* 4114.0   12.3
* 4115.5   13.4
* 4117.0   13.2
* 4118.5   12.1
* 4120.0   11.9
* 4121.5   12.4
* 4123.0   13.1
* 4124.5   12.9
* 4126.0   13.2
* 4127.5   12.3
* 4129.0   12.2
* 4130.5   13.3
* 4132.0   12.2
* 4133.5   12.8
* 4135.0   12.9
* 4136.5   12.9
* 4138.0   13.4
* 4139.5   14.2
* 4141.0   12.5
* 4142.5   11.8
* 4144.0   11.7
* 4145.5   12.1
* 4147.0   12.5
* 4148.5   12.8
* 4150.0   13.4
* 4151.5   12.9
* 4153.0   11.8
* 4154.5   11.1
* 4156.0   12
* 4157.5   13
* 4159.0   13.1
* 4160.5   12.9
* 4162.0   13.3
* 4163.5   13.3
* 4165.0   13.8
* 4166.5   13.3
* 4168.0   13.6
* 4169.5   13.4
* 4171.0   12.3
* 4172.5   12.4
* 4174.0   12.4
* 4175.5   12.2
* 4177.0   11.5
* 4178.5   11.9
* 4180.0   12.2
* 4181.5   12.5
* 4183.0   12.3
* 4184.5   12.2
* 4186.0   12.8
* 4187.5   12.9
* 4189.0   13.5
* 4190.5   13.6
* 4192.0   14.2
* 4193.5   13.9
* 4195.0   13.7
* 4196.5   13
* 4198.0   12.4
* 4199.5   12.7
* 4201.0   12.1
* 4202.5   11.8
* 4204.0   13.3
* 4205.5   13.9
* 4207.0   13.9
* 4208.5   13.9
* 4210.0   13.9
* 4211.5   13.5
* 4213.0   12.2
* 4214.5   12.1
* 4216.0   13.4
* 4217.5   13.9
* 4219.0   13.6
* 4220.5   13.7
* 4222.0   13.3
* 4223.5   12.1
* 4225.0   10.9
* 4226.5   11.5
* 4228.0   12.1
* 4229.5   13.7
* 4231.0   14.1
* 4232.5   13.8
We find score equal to 336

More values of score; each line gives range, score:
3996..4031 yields 470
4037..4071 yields 466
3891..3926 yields 385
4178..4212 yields 441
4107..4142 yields 443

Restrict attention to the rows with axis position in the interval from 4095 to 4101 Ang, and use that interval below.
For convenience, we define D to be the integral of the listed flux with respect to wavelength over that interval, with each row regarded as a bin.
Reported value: 69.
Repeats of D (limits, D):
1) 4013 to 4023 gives 138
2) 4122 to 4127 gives 65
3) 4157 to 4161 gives 52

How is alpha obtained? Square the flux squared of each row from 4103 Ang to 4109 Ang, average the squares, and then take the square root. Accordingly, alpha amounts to 135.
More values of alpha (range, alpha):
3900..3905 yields 121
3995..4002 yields 185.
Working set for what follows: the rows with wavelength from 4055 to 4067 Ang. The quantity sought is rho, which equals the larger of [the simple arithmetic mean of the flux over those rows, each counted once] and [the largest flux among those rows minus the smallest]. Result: 13.1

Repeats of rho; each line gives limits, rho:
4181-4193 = 13.0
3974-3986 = 11.2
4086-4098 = 12.8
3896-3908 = 10.8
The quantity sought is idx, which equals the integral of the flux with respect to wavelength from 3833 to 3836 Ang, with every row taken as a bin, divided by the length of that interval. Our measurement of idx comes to 6.9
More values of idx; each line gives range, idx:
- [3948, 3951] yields 10.7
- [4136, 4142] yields 13.2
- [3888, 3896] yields 9.6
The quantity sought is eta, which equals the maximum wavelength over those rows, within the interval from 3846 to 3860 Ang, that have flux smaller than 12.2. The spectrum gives 3859.0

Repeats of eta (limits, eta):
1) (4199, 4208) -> 4202.5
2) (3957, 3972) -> 3971.5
